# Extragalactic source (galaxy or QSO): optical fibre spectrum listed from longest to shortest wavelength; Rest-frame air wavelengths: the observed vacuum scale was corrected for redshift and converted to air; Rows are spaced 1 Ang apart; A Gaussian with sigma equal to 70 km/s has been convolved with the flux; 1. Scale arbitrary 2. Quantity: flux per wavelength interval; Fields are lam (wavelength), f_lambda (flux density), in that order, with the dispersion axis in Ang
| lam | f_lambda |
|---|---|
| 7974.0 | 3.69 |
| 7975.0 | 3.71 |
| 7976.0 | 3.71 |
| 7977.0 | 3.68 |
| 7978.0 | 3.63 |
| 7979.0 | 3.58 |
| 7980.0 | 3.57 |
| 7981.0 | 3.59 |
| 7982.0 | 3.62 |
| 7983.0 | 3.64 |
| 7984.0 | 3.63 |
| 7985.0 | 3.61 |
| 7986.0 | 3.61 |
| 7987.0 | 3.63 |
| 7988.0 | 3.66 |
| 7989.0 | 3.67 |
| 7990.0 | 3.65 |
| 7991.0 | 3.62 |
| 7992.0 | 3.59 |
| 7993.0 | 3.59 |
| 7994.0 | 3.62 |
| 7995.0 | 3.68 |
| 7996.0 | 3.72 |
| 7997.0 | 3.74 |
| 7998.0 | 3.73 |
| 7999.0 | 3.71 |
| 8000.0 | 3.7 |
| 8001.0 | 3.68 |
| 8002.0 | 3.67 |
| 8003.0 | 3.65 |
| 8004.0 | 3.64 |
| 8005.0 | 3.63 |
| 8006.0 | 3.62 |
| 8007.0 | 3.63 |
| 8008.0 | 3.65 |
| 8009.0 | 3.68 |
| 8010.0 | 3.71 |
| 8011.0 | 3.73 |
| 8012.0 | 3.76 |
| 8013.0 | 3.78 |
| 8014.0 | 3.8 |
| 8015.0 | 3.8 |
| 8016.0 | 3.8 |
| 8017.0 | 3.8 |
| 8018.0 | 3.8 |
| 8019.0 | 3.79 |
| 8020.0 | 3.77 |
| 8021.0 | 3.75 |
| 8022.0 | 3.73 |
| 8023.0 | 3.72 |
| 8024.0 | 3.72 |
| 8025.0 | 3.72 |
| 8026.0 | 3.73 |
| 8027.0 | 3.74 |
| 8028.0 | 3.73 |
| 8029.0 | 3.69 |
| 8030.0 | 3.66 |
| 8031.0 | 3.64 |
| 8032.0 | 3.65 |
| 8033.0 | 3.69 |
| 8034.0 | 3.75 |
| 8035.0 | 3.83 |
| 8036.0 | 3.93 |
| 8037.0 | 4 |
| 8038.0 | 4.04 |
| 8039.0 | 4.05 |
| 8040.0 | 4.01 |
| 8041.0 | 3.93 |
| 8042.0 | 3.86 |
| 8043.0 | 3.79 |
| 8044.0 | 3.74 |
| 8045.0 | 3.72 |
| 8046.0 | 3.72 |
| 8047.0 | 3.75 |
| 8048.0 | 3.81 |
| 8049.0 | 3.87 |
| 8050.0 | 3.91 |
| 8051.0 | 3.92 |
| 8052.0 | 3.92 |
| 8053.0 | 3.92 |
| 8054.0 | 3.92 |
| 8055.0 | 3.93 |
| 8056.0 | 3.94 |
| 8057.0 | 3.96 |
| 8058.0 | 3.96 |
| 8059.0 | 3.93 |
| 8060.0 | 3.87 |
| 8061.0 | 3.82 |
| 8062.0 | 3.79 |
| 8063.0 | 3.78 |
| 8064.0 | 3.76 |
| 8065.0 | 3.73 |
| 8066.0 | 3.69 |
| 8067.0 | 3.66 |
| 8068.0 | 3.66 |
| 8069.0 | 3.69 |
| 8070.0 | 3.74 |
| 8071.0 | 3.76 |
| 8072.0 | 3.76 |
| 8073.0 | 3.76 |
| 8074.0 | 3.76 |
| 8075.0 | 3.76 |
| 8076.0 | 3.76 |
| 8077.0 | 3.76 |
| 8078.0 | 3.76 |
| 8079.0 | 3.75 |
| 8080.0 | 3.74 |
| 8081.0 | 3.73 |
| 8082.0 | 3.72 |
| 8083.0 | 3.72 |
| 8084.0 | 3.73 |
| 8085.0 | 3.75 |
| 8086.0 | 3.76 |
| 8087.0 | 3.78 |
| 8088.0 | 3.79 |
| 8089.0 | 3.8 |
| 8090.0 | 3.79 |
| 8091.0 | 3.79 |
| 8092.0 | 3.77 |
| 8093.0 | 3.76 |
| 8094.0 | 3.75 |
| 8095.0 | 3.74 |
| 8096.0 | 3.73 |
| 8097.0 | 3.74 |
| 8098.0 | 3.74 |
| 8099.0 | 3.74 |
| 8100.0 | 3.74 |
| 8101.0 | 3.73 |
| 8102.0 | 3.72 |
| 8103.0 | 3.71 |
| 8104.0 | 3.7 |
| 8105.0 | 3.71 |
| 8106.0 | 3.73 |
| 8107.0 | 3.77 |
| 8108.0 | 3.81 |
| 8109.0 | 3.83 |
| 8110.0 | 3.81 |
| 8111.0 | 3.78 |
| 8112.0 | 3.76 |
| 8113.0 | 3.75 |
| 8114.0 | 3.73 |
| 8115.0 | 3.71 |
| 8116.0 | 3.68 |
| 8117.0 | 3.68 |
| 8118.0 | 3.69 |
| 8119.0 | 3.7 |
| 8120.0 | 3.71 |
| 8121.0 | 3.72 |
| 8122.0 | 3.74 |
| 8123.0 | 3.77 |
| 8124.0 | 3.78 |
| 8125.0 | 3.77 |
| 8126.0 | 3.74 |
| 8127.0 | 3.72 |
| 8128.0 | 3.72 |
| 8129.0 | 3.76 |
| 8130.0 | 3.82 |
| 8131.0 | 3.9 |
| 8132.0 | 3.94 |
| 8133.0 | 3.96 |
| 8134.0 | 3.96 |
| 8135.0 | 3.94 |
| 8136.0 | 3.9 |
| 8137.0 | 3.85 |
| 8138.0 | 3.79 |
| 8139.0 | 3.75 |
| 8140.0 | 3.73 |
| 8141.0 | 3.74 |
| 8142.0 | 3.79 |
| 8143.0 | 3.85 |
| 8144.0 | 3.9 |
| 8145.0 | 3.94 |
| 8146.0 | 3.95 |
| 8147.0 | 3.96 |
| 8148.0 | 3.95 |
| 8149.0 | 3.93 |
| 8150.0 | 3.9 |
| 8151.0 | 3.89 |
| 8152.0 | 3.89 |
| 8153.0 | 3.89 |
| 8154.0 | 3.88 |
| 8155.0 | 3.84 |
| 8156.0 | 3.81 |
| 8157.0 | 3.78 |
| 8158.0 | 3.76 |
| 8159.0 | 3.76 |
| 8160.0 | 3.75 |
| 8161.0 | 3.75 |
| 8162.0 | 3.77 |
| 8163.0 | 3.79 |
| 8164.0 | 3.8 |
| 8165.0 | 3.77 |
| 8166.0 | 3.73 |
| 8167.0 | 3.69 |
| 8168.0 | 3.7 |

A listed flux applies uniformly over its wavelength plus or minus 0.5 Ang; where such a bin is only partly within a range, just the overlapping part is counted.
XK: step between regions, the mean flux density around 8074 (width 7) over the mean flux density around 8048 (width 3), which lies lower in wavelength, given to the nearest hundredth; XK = 0.99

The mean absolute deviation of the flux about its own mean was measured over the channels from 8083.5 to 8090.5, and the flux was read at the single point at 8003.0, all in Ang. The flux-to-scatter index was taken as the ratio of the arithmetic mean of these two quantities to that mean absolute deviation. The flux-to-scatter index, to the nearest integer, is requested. 86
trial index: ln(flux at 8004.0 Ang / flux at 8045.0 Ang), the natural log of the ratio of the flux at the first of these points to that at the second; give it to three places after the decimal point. -0.022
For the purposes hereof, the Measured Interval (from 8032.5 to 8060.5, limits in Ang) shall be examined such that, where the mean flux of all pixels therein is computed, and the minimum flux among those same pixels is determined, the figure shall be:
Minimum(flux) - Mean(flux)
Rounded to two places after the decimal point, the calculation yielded -0.19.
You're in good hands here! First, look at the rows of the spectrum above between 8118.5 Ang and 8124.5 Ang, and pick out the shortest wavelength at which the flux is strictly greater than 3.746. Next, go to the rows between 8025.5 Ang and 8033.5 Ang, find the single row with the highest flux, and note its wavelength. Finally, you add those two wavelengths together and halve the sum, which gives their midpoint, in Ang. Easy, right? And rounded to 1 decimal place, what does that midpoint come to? 8075.0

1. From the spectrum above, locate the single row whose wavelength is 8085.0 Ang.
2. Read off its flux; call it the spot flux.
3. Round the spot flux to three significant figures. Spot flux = 3.75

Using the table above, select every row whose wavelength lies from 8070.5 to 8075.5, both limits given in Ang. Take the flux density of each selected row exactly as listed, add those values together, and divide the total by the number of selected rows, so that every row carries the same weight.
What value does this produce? 3.76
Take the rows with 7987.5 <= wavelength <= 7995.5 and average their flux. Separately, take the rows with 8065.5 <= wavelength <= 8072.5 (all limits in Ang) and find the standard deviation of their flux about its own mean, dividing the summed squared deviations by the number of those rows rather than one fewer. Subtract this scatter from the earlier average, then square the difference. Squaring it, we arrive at 12.9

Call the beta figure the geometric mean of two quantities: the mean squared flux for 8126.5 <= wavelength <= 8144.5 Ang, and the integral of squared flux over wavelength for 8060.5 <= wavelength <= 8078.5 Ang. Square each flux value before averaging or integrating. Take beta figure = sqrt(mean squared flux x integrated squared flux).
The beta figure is 60.9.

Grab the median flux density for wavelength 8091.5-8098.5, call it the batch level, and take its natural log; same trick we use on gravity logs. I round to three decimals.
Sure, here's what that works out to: 1.319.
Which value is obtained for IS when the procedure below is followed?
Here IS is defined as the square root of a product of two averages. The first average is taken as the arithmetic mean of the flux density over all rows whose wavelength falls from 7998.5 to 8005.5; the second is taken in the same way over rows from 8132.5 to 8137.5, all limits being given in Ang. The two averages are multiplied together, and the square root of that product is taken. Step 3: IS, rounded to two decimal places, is 3.79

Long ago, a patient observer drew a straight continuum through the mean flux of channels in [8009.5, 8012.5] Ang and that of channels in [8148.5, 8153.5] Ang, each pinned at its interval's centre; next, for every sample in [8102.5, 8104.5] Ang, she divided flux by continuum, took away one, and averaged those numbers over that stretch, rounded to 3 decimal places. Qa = -0.036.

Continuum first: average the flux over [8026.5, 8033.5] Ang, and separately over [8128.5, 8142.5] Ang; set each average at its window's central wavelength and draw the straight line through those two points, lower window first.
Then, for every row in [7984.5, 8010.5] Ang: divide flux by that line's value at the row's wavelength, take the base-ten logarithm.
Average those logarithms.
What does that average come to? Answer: 0.002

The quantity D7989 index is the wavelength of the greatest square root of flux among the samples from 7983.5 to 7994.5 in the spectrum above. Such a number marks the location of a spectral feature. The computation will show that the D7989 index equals 7989.0 Ang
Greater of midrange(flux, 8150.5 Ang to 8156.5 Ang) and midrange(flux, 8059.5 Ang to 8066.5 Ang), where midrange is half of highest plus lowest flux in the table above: 3.85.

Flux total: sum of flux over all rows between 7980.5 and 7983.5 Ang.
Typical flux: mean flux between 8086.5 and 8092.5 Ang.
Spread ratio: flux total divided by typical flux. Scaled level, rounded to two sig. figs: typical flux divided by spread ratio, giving 1.3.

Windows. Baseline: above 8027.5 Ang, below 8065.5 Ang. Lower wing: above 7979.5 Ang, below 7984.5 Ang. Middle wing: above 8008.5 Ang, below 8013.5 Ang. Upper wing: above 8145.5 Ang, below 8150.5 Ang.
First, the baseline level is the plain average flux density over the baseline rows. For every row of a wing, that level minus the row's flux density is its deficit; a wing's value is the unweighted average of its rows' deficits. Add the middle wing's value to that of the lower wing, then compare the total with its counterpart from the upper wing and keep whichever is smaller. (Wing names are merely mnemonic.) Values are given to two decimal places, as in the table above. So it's -0.10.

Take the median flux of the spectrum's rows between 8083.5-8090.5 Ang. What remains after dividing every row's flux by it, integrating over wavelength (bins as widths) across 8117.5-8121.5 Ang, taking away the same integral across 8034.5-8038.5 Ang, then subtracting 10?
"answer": -10.3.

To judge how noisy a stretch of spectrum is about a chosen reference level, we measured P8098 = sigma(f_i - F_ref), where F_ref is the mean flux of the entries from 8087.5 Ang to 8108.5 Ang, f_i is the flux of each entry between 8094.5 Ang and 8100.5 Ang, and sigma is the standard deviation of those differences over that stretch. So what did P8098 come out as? 0.00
